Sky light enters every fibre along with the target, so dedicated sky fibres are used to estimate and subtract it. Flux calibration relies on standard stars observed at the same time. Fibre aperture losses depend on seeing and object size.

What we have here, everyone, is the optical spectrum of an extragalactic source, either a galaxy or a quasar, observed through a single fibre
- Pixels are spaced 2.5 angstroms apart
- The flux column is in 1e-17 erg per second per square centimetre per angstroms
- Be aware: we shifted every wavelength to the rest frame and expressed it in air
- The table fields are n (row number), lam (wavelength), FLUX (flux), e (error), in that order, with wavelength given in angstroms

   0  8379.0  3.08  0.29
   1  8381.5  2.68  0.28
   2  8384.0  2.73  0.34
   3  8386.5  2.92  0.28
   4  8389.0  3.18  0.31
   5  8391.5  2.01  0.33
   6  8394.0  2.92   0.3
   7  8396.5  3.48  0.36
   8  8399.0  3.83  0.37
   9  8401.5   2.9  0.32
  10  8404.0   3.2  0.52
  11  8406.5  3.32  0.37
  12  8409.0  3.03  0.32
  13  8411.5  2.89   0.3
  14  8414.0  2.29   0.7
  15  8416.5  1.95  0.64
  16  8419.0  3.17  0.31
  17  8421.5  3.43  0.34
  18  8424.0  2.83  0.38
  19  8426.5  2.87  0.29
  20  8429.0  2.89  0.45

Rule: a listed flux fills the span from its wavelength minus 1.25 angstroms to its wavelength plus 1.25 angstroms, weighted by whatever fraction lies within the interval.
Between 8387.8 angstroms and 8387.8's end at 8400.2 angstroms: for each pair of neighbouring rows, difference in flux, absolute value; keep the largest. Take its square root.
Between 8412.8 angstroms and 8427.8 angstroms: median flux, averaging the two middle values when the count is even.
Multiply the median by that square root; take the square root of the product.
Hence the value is 1.76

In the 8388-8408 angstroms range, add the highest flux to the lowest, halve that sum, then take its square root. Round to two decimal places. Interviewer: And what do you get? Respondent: 1.71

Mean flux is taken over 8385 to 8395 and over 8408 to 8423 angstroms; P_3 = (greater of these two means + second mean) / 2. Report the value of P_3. 2.79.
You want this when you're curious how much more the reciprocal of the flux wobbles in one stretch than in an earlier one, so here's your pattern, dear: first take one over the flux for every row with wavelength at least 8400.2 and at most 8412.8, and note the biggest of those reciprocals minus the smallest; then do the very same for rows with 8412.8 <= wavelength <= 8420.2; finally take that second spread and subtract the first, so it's 0.15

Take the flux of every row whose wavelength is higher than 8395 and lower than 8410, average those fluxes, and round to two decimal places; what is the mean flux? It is 3.29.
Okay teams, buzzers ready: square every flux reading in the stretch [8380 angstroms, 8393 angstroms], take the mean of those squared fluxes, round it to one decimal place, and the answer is 7.5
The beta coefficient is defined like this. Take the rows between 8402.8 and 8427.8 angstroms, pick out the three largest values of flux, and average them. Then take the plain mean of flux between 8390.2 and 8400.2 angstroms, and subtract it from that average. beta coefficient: 0.26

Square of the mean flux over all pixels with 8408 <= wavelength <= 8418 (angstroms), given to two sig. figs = 6.5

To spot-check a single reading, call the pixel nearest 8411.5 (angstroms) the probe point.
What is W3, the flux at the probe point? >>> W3 2.89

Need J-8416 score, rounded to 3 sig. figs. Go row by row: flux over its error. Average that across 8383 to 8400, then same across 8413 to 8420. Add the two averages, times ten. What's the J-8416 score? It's 147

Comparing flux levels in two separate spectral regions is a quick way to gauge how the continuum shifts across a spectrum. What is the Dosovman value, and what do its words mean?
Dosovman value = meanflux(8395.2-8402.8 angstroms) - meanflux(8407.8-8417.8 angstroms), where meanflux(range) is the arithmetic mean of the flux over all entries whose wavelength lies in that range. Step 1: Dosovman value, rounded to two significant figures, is 0.86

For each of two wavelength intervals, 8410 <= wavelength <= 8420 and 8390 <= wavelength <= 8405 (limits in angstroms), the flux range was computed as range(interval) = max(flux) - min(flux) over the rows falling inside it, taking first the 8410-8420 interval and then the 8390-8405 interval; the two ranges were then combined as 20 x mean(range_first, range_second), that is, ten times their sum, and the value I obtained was 30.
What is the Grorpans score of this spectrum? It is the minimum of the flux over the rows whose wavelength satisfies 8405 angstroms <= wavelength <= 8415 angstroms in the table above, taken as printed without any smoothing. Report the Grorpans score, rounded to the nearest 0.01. 2.29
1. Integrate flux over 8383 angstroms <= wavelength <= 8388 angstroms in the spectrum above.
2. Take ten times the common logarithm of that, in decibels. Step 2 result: 11.5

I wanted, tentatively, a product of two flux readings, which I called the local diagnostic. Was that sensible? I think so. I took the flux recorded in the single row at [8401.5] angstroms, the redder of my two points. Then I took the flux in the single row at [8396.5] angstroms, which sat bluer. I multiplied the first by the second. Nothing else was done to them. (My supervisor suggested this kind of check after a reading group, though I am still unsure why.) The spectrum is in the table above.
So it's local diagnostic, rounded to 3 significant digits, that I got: 10.1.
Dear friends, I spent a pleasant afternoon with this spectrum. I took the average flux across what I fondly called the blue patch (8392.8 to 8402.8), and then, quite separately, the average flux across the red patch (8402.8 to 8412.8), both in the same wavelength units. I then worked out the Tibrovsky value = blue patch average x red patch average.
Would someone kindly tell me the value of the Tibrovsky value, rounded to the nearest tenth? 10.2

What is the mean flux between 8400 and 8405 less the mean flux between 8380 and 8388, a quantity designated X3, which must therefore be 0.3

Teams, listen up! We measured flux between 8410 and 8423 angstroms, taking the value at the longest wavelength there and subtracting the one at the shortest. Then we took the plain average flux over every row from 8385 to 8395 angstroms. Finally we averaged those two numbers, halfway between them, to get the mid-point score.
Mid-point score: 1.65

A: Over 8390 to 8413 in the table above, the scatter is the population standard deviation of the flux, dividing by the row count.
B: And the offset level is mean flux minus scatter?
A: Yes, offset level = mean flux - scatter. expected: 2.6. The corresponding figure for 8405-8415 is 2.5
